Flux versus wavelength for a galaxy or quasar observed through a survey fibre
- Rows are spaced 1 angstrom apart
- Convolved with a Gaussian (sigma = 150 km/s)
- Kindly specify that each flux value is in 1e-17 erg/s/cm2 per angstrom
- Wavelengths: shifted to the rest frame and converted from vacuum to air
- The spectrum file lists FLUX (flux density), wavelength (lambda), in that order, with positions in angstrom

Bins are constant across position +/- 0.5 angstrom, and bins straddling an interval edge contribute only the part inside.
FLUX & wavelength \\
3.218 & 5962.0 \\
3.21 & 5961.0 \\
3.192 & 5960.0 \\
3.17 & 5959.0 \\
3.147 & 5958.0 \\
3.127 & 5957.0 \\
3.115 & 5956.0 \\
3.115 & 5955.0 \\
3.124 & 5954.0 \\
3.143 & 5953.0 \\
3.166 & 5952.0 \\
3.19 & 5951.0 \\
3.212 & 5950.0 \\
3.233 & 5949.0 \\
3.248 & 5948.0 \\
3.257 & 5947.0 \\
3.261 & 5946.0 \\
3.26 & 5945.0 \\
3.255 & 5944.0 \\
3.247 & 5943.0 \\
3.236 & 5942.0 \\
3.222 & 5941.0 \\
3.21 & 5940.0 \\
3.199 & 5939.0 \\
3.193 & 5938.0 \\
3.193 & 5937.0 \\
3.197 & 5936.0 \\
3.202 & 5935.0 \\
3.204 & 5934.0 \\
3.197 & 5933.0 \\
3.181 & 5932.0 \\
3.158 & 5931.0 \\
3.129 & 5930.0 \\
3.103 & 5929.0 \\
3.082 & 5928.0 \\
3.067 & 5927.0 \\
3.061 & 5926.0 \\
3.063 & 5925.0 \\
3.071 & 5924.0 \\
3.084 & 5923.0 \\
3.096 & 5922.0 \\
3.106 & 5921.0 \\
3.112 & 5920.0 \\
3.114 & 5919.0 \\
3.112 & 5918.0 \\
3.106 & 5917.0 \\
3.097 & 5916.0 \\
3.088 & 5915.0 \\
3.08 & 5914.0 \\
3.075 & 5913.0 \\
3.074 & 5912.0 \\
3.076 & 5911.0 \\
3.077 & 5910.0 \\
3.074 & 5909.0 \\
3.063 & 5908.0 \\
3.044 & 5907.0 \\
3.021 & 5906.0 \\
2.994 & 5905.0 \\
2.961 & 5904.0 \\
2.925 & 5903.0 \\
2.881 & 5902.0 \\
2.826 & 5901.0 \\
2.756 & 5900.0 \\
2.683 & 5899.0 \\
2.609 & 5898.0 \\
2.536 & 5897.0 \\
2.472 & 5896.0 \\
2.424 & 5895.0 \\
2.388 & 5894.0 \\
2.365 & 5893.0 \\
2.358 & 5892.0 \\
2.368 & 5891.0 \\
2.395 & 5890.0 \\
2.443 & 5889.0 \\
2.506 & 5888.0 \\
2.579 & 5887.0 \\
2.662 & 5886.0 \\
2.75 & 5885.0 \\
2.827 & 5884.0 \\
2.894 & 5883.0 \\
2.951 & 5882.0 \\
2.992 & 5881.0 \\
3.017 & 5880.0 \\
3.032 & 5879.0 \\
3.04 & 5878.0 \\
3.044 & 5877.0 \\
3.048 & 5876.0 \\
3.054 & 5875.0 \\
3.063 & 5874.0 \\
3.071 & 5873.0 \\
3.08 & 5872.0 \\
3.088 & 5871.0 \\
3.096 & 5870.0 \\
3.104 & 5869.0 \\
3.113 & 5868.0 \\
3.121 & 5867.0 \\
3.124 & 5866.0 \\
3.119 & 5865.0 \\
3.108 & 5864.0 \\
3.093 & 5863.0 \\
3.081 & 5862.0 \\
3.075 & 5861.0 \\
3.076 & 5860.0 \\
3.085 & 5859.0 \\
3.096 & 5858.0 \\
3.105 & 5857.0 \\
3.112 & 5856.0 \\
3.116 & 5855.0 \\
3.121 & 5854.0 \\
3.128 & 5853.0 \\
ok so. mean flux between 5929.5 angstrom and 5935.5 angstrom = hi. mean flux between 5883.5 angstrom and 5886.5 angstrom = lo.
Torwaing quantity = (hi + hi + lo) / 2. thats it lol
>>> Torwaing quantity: 4.55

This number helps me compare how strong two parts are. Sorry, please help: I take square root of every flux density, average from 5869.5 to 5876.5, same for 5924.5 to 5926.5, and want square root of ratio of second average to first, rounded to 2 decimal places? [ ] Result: 1.00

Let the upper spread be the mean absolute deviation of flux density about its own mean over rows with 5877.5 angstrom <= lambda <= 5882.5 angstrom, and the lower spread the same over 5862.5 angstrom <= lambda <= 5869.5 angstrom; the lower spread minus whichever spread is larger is -0.019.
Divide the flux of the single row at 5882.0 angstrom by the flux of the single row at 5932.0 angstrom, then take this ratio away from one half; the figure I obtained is -0.43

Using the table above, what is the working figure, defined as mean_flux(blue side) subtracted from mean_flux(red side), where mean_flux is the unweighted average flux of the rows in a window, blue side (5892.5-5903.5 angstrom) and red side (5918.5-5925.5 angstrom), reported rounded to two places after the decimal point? 0.47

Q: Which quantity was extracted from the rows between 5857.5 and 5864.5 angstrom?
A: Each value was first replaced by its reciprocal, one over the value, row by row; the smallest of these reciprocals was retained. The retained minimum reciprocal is 0.322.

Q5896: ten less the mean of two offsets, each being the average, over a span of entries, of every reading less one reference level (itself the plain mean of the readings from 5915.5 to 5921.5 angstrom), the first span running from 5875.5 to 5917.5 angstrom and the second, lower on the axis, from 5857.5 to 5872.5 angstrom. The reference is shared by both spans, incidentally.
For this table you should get 10.1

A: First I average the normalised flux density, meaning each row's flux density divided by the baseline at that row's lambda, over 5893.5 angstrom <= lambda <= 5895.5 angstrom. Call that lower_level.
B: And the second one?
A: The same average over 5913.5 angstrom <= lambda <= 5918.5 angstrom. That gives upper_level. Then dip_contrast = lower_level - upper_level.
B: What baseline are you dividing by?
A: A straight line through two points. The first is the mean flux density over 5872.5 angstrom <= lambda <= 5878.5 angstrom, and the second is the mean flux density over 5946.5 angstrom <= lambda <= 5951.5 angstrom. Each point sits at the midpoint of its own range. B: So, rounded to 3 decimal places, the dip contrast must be -0.207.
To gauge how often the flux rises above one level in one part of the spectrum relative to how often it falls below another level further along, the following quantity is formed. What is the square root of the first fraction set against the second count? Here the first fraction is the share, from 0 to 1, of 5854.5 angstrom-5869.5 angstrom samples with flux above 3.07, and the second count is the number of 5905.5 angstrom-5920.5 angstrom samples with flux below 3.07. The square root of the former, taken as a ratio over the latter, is 0.33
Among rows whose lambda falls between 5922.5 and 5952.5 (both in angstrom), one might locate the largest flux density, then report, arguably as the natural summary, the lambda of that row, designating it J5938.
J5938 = 5946.0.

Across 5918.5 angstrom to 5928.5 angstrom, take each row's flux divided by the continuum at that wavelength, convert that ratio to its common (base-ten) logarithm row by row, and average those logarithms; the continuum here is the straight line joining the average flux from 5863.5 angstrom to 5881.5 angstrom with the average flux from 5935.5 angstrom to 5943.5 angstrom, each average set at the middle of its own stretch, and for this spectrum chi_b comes -0.013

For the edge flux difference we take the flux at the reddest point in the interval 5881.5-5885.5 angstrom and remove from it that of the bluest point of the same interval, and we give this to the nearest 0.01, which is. -0.20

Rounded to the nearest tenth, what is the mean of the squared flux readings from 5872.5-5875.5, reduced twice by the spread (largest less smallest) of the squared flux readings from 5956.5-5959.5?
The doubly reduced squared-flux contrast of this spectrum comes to 8.8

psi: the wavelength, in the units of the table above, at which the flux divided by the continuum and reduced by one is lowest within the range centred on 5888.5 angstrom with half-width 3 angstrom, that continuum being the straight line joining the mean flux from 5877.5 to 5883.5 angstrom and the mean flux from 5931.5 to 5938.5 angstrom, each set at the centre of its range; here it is 5891.0 angstrom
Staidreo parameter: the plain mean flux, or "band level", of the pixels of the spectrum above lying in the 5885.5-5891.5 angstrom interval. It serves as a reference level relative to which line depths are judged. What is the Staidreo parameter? 2.49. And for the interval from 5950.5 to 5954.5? 3.16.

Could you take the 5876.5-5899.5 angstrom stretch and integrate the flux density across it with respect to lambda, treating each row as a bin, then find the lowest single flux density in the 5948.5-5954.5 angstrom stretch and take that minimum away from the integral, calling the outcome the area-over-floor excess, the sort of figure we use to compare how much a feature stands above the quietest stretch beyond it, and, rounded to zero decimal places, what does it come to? 58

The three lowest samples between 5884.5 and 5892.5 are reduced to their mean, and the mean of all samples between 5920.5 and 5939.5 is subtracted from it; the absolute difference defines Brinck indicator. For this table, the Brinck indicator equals 0.8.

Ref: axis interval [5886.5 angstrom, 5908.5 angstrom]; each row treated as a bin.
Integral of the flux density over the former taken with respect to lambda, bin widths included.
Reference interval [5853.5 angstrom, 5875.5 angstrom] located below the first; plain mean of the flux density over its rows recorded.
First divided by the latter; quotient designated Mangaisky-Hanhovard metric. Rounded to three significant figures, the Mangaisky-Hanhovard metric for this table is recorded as 18.9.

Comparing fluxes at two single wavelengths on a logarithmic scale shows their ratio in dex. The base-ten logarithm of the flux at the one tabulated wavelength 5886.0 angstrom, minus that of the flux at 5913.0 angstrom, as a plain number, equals -0.063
